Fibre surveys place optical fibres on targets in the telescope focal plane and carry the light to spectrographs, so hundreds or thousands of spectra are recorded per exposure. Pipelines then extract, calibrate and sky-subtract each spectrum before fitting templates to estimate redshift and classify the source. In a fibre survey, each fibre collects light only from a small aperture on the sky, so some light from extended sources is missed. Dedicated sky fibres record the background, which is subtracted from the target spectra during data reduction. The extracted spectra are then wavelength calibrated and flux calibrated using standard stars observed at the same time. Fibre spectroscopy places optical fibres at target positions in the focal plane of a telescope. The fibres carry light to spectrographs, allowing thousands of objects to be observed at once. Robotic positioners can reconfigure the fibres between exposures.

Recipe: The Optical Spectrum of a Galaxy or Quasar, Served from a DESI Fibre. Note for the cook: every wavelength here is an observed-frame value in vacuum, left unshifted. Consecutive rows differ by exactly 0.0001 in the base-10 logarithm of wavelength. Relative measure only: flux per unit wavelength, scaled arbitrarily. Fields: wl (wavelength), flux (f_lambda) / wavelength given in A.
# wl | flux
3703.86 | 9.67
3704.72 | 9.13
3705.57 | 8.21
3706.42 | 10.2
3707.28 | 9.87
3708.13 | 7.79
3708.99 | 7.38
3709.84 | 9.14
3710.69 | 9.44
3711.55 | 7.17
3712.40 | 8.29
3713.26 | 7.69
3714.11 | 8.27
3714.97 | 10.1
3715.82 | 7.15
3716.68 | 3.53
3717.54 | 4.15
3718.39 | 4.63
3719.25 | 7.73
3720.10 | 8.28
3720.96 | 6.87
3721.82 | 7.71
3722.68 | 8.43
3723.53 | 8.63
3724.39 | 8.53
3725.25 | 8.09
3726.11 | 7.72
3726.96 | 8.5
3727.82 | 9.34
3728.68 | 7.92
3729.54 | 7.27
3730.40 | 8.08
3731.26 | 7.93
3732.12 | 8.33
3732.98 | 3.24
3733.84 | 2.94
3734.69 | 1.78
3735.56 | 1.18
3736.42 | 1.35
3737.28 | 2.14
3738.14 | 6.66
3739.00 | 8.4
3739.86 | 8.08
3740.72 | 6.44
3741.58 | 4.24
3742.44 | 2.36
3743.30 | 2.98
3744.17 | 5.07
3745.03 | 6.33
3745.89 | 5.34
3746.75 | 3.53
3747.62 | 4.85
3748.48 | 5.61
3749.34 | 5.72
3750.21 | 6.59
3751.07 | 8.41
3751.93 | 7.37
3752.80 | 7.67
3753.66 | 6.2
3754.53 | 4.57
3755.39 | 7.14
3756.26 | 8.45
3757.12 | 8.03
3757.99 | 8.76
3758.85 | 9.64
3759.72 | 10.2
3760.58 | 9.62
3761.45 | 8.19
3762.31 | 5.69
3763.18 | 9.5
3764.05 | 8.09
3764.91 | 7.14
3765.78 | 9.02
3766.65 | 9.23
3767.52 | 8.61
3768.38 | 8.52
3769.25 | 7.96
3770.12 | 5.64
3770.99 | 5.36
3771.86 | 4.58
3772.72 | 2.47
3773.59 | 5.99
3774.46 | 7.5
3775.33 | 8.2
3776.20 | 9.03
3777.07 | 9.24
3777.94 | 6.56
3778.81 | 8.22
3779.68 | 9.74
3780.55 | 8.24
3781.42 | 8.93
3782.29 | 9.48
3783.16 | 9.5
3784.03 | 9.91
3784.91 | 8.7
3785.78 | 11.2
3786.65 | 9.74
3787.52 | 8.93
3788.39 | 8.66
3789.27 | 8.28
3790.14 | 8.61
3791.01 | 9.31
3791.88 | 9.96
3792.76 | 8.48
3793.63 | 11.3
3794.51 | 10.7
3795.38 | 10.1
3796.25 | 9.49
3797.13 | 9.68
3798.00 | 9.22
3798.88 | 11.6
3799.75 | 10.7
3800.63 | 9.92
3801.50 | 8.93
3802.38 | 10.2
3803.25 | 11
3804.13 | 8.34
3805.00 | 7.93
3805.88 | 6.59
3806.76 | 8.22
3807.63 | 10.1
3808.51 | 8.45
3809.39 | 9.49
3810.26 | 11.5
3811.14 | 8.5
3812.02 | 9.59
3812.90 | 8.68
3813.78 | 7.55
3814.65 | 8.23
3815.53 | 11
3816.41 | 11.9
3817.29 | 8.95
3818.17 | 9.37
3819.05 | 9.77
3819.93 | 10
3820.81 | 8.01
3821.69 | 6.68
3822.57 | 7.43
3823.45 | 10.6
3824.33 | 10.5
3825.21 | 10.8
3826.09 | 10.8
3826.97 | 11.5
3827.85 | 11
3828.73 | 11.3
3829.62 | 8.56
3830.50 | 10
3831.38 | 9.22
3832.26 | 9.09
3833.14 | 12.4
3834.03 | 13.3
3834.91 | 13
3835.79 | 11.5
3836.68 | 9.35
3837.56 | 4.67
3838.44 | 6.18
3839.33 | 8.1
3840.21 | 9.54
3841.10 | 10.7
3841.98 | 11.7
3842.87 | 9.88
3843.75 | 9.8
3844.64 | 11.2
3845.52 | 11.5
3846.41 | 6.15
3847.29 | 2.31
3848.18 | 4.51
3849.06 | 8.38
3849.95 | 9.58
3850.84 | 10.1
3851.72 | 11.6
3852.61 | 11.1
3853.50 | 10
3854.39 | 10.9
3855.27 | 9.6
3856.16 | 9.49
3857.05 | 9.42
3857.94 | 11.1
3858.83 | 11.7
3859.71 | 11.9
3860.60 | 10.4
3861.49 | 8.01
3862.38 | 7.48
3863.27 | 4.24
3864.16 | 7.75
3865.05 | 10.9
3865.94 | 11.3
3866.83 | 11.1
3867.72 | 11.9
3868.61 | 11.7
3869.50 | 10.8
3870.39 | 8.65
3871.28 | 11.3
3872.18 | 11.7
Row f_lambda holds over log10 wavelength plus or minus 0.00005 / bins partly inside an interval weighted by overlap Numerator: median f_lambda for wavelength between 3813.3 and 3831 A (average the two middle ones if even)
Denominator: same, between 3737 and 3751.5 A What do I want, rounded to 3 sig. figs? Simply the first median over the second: 1.78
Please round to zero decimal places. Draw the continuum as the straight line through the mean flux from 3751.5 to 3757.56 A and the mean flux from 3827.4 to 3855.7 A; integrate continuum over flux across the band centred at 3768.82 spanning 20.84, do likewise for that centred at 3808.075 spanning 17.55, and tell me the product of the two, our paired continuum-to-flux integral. 371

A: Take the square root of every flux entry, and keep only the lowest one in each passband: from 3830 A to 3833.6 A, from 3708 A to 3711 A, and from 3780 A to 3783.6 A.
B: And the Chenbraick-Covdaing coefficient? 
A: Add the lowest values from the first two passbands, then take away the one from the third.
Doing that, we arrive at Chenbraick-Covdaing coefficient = 2.9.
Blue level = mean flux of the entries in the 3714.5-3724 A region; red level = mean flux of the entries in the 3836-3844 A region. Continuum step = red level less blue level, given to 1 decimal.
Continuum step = 1.9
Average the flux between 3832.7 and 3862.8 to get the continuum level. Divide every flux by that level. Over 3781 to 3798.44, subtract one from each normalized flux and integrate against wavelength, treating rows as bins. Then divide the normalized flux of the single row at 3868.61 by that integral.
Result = -7.0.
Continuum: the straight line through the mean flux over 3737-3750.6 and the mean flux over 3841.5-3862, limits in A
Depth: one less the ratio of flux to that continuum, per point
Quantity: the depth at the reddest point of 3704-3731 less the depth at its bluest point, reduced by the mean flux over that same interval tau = -7.2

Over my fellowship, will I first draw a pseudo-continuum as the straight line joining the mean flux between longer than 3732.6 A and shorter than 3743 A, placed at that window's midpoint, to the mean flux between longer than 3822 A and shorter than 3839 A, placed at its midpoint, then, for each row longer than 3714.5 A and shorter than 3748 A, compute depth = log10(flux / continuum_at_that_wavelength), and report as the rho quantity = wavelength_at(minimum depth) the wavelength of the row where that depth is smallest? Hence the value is 3735.56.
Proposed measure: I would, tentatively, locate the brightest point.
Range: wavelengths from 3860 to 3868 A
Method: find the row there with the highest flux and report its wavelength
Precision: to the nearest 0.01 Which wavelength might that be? 3867.72 A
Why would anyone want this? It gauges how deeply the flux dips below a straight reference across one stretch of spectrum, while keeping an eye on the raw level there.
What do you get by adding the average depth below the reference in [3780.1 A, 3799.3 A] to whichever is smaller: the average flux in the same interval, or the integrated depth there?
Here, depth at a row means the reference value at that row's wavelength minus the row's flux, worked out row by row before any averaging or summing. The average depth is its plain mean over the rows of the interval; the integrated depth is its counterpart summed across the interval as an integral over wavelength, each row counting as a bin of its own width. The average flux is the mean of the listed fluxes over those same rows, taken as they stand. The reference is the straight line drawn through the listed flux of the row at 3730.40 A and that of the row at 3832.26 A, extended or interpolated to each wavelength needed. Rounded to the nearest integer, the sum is -18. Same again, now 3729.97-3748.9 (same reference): 8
